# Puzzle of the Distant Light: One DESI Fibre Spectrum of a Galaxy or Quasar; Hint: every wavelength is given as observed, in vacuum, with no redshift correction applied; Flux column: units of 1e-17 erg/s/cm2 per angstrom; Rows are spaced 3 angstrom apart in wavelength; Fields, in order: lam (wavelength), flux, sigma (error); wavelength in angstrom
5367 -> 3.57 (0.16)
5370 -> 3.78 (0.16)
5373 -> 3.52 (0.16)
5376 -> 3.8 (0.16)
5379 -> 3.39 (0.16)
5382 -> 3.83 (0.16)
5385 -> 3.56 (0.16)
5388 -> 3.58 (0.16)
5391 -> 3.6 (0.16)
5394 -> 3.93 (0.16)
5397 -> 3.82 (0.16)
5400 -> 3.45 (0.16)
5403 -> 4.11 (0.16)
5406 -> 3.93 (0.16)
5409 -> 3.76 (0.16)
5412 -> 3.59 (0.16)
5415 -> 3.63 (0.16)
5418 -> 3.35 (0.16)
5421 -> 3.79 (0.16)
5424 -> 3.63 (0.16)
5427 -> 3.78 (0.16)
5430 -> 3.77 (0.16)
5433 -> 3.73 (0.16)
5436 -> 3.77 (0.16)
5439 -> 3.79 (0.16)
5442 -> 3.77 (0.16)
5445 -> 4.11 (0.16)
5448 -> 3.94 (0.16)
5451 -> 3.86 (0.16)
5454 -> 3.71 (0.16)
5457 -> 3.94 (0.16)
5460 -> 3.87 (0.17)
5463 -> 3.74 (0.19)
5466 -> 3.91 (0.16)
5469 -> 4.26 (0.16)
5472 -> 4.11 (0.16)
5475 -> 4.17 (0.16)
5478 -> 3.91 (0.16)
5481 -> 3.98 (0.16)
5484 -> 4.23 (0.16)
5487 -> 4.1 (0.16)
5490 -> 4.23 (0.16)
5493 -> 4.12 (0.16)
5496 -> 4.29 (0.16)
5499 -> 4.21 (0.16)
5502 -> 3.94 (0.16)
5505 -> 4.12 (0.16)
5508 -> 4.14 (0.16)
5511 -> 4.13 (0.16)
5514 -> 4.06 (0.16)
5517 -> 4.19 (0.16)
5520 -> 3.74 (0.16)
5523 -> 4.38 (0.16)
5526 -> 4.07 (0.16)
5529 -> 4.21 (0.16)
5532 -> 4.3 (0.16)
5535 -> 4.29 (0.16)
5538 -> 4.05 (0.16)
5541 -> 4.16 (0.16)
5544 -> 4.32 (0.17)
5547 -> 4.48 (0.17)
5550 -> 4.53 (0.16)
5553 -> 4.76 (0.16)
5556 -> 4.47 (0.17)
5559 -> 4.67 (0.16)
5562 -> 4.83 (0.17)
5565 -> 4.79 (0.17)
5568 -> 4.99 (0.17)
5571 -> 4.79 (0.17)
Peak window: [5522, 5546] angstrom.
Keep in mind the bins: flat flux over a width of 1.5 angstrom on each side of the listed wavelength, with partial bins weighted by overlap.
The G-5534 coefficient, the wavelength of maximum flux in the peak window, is 5523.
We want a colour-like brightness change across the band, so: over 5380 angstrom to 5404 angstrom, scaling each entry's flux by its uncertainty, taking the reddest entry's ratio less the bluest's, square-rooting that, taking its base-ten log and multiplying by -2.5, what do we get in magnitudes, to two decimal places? -0.30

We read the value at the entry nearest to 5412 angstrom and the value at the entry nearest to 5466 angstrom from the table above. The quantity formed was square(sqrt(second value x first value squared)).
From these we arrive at 50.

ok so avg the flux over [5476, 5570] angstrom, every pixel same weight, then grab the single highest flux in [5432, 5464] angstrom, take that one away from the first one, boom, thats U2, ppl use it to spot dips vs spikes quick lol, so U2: 0.17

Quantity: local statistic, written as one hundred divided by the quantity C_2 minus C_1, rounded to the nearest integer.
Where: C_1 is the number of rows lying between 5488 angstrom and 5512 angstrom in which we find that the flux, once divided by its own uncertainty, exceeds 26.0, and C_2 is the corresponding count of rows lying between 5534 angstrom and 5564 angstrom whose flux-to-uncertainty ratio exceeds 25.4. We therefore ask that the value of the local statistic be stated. 17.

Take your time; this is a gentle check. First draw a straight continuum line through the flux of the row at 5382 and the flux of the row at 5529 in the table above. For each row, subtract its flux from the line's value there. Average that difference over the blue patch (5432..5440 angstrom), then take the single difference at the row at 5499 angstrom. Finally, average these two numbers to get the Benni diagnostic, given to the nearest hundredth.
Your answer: 0.06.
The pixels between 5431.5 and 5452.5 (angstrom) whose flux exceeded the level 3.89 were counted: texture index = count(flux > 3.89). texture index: 2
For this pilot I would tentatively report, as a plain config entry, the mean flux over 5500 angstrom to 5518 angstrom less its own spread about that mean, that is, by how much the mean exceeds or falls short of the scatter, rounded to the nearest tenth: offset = 4.0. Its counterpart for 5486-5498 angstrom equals 4.1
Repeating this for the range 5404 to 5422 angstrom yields 3.5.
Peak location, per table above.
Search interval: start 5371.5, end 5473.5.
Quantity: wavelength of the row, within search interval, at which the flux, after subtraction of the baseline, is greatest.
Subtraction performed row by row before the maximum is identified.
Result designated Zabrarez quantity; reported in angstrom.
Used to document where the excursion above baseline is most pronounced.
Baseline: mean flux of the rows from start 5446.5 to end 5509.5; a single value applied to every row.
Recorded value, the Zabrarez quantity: 5469 angstrom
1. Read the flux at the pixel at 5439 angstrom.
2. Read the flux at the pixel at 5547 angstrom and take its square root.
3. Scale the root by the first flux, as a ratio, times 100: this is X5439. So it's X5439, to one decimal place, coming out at 55.8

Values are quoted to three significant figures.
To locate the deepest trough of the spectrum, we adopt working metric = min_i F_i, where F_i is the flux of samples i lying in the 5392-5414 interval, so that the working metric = 3.45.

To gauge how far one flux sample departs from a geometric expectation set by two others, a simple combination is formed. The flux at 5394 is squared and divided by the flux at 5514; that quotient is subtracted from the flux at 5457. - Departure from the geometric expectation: 0.1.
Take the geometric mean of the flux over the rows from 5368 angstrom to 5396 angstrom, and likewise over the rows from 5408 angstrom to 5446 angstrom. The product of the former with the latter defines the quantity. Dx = 13.6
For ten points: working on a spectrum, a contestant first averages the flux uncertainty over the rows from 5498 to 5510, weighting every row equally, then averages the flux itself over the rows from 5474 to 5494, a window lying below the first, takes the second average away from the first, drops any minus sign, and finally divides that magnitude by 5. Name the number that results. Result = 0.79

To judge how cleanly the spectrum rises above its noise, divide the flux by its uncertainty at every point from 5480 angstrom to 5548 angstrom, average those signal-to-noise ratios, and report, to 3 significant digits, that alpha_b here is 25.9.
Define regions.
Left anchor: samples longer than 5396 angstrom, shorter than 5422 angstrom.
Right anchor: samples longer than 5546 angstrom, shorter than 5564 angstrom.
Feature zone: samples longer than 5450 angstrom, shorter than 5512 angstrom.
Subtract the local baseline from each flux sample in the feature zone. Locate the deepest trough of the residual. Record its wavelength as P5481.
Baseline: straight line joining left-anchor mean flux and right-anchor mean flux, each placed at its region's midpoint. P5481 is 5502 angstrom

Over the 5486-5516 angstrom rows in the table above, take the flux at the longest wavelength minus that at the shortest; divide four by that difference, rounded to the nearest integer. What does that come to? -100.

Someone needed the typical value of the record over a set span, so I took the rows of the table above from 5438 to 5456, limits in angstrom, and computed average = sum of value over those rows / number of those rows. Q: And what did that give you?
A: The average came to 3.9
